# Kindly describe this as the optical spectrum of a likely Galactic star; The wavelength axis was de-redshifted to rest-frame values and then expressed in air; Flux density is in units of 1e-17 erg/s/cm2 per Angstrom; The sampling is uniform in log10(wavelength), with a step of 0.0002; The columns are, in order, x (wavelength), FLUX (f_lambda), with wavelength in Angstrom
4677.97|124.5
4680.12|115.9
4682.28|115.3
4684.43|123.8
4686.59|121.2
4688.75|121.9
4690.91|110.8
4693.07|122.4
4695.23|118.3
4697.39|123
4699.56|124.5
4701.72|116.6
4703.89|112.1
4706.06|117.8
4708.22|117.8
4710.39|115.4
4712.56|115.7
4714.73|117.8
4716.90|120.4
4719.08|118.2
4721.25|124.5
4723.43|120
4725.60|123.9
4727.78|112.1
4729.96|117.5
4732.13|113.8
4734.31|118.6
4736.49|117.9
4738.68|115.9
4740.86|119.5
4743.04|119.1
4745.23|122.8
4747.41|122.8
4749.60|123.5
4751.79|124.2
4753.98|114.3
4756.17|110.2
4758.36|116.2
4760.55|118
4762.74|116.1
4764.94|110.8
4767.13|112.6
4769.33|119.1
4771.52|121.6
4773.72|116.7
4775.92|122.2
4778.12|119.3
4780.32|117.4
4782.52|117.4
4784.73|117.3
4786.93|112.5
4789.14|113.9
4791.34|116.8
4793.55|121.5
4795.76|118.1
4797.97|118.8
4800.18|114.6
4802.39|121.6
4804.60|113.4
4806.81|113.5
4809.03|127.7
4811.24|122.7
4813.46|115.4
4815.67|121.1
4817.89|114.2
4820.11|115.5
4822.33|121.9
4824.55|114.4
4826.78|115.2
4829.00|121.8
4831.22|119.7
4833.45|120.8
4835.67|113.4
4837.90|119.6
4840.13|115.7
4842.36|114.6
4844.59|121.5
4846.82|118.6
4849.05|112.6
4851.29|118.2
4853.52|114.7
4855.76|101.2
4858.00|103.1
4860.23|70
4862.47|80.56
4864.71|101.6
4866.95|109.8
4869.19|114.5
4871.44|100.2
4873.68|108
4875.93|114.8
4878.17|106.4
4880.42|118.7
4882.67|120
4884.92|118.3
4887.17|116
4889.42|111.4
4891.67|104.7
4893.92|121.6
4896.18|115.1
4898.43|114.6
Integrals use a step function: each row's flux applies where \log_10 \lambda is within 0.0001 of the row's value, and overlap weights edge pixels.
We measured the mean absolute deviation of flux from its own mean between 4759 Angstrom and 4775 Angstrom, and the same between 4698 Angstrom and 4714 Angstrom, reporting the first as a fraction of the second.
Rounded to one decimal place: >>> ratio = 1.1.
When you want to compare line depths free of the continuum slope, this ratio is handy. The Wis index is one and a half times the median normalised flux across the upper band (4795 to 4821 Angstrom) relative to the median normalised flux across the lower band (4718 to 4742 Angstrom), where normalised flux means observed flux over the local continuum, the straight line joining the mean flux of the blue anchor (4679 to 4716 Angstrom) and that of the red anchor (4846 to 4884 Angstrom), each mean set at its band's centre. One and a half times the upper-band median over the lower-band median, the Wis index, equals 1.553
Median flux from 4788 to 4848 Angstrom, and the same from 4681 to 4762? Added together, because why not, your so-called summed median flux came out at 236.3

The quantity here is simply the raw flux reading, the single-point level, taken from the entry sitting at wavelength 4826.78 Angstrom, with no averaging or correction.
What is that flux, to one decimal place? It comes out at 115.2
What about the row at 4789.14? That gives 113.9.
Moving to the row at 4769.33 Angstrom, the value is 119.1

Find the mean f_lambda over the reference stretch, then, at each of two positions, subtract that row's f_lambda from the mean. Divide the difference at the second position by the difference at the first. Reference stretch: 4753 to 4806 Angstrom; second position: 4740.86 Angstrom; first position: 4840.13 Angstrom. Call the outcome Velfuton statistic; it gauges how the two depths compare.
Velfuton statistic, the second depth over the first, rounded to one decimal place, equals -2.9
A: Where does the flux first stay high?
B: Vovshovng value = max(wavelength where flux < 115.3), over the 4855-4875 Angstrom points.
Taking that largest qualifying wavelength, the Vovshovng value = 4873.68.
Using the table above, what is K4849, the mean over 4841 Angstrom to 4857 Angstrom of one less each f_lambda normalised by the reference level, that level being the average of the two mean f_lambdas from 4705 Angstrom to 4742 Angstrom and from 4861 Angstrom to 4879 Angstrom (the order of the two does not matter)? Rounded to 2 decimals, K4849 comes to -0.03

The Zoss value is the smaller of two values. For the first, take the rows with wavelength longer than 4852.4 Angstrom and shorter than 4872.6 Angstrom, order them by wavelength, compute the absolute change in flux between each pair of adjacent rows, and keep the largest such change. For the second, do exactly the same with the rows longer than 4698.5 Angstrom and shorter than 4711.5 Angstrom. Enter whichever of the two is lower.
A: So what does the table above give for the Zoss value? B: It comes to 7.9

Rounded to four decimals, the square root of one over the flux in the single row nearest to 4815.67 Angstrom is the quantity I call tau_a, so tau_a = 0.0909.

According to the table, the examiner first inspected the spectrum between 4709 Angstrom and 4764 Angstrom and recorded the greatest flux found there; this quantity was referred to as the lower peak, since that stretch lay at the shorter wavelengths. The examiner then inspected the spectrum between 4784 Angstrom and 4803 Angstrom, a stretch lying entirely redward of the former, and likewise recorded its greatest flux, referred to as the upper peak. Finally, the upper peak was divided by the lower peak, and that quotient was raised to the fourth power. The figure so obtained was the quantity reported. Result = 0.91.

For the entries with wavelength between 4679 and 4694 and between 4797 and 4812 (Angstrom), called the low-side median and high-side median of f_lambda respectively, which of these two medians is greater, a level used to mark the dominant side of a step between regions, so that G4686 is 121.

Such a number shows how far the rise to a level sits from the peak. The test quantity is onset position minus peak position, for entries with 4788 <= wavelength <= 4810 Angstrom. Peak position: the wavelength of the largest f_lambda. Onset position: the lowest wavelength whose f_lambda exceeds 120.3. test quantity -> -15.5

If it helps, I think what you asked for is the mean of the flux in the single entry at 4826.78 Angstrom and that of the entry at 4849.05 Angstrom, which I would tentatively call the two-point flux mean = 114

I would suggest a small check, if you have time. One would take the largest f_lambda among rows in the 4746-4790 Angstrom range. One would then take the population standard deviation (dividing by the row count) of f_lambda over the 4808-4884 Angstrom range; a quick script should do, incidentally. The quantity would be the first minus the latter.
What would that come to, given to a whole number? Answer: 113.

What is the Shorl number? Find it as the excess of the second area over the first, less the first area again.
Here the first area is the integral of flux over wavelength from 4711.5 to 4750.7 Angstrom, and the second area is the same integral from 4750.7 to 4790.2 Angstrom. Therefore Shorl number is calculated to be -4730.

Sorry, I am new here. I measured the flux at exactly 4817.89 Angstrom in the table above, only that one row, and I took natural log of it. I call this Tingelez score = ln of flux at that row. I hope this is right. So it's 4.74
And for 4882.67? 4.79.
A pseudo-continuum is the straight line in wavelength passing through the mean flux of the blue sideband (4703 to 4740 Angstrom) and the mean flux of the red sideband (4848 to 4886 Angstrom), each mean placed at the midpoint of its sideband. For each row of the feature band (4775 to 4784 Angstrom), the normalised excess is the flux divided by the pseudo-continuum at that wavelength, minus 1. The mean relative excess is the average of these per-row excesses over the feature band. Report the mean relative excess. 0.05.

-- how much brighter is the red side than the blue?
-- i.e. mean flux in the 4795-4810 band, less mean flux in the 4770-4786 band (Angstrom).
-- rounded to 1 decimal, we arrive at -0.6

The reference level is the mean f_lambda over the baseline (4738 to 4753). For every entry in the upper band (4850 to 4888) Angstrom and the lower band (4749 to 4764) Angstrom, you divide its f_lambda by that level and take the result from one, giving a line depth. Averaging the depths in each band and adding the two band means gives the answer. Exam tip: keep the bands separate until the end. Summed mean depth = 0.15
